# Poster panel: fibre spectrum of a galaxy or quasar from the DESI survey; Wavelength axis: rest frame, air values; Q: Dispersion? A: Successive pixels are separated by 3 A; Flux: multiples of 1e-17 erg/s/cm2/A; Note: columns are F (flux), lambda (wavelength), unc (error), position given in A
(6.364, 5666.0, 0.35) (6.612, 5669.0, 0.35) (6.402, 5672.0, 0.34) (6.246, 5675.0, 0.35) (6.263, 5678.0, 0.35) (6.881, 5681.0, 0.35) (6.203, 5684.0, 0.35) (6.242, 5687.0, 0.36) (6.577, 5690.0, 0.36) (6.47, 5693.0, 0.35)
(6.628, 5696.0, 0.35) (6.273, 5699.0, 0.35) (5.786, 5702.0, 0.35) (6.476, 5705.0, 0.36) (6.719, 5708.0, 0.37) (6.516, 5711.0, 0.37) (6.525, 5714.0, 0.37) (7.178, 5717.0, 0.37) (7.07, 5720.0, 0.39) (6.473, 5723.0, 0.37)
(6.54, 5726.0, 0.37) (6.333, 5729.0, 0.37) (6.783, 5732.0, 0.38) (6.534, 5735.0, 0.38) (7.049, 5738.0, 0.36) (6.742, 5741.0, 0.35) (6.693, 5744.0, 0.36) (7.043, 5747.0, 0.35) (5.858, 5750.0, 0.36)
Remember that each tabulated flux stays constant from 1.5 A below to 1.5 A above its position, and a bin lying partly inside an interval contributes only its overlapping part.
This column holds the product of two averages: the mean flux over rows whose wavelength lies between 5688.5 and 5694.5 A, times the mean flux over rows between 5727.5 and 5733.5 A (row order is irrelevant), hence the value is 42.8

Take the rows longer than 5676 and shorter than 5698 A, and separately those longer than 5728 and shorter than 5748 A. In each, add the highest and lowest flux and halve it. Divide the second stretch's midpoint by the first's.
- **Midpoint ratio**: 1.023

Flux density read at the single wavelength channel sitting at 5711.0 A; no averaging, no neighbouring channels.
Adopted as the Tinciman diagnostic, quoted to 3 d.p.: 6.516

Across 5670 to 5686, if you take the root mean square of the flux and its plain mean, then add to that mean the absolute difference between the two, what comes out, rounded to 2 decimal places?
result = 6.40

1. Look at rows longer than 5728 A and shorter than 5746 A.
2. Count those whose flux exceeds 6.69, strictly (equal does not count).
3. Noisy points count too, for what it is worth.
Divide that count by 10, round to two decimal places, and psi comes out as 0.40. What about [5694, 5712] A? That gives 0.10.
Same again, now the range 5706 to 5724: 0.30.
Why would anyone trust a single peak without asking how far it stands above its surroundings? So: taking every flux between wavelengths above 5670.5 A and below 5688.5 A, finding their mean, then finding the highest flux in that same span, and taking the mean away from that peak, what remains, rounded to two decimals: 0.51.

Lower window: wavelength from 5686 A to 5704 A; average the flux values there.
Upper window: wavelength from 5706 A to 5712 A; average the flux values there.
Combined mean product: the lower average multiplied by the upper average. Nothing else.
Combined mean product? 42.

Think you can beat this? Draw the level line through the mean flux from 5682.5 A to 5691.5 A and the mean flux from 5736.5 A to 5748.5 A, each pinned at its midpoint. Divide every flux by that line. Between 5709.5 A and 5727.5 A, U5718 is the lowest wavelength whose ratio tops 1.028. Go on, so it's 5717.0 A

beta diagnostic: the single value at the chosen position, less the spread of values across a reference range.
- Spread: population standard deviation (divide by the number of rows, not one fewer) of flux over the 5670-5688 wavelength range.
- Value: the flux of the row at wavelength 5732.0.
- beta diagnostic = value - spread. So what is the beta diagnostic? 6.55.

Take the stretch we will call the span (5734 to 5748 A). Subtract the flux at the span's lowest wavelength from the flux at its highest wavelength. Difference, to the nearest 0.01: 0.51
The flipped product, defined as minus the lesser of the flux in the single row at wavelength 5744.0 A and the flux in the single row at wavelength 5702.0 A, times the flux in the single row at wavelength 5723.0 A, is -37.5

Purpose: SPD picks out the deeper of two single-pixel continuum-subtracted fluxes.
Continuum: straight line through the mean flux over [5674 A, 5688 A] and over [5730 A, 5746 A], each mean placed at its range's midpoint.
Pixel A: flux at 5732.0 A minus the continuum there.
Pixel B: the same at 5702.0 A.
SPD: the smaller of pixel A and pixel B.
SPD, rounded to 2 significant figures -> -0.73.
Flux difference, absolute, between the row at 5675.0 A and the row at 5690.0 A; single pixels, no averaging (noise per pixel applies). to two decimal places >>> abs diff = 0.33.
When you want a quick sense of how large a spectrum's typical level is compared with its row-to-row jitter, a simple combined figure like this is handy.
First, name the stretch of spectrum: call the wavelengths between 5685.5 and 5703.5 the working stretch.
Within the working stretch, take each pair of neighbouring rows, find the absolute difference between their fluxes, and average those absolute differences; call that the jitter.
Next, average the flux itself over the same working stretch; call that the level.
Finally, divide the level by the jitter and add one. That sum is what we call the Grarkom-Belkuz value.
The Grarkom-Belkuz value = 22.9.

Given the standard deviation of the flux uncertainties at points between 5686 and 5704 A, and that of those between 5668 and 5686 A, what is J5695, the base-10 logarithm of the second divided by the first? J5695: -0.10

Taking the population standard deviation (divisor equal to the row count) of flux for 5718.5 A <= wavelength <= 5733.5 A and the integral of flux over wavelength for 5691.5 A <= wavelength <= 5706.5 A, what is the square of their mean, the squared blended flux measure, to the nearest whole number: 2264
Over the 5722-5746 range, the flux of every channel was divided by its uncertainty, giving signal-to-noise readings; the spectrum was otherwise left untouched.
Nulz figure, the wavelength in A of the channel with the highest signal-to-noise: 5738.0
